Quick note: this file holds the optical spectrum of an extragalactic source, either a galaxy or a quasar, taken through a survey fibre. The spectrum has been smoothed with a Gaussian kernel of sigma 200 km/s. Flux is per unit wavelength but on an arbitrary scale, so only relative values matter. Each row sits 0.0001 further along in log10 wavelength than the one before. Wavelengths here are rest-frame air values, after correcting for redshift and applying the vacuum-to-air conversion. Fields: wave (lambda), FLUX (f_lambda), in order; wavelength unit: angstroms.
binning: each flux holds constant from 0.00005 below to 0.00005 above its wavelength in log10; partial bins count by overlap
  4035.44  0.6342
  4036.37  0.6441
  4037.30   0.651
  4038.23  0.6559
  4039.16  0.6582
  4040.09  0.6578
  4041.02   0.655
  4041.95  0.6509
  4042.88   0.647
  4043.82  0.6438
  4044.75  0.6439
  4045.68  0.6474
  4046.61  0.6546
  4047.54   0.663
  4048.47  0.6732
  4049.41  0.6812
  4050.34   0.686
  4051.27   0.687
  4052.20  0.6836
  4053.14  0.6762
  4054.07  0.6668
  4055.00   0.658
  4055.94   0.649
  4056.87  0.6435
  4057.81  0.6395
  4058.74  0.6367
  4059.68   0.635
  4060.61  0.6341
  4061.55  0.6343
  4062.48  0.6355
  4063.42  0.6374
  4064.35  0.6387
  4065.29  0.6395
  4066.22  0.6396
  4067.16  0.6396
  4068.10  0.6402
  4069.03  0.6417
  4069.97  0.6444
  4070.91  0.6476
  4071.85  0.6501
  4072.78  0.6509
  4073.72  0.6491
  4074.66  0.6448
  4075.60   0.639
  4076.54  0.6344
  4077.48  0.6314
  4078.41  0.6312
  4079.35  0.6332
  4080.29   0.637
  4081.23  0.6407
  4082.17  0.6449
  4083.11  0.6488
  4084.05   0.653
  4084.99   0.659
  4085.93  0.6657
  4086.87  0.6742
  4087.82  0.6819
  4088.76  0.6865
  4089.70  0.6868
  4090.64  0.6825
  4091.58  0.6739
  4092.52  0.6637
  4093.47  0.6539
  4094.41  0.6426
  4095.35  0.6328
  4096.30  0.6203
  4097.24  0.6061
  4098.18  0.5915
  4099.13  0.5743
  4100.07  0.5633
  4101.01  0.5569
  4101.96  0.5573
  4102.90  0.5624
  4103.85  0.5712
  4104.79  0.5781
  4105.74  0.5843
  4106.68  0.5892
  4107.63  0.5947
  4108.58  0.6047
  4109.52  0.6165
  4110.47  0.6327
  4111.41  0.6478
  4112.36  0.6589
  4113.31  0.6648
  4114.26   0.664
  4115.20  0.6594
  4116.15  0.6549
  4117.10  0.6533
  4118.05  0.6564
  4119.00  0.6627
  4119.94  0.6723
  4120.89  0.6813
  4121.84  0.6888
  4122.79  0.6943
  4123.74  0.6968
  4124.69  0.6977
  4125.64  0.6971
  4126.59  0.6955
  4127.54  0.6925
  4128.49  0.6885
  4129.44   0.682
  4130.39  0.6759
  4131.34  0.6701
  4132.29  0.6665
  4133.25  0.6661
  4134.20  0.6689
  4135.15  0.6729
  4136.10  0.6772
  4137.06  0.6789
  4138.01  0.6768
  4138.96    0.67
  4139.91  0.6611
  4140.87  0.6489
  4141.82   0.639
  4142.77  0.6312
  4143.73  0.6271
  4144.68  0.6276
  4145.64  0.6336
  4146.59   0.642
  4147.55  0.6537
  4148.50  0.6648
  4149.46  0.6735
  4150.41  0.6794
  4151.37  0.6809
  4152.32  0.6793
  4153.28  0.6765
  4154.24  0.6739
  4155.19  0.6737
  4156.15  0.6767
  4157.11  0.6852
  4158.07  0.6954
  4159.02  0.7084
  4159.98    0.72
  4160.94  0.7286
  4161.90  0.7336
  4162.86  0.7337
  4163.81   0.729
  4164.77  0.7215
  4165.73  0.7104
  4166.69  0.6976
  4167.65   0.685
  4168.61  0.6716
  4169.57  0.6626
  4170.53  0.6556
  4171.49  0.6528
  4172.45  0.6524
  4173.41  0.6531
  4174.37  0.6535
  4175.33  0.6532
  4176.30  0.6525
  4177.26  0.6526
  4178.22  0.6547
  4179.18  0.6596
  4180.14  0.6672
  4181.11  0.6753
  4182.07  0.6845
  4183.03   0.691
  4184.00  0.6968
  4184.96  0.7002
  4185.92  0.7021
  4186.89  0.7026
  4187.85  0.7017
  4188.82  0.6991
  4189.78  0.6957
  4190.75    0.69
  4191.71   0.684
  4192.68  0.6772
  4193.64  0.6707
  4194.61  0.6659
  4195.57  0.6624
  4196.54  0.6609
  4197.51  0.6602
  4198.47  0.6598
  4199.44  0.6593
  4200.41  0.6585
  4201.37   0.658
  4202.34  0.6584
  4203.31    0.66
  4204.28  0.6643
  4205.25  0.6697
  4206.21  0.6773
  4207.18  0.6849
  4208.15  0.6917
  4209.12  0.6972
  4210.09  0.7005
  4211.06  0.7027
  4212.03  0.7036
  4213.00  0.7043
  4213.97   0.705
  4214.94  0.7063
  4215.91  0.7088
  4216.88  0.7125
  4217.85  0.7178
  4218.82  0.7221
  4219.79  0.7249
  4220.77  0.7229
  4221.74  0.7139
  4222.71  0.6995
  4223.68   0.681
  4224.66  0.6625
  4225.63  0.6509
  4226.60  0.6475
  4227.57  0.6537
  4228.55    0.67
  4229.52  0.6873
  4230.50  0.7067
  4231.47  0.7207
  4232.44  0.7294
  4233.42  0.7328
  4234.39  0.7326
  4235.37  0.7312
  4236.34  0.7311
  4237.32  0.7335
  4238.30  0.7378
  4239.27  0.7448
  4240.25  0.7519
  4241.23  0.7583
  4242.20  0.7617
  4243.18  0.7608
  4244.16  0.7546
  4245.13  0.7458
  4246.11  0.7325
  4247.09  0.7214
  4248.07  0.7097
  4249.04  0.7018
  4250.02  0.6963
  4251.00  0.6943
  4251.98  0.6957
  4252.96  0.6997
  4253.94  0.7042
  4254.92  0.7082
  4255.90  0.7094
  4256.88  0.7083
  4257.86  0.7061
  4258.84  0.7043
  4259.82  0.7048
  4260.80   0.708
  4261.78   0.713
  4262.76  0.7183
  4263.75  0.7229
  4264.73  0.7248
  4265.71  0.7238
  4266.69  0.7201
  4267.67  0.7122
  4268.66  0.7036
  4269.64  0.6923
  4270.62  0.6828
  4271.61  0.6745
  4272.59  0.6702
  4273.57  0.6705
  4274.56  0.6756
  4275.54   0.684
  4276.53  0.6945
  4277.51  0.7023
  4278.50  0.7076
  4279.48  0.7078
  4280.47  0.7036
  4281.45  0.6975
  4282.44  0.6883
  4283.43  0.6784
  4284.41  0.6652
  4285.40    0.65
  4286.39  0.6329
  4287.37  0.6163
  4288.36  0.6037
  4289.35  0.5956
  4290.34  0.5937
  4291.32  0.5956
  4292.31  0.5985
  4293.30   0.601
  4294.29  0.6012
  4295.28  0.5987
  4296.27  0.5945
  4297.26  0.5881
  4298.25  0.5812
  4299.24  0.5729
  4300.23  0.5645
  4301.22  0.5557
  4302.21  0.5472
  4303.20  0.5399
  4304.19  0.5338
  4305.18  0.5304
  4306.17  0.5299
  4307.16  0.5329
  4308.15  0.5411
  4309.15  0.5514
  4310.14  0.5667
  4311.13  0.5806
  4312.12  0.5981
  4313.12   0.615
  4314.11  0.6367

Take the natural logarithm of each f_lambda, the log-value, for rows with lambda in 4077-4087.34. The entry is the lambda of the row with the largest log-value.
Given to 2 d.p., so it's 4086.87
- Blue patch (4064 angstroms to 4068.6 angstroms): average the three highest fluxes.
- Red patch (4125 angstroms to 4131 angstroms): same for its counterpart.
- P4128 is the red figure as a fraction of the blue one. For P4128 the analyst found 1.09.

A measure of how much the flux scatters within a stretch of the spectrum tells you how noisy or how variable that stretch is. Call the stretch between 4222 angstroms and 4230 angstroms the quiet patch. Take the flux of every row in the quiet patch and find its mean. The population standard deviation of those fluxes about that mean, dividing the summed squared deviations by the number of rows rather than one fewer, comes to 0.018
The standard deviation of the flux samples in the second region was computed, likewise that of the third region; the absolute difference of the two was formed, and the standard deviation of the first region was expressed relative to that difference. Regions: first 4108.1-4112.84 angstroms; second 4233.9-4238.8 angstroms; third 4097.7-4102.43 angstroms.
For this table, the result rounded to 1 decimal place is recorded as 1.9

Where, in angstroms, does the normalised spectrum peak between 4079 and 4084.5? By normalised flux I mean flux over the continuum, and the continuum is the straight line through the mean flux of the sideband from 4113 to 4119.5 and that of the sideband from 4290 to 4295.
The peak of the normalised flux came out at 4084.05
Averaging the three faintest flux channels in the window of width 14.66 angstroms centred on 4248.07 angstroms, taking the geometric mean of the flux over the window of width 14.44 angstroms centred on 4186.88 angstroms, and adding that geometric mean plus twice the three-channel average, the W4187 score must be 2.08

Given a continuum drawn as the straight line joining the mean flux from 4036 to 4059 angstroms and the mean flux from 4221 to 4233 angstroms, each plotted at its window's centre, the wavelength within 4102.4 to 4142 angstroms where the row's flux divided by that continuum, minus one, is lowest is 4102.90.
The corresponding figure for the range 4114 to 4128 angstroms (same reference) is 4117.10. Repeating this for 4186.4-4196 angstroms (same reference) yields 4195.57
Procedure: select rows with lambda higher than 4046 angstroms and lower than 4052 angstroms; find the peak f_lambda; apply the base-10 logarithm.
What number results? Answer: -0.163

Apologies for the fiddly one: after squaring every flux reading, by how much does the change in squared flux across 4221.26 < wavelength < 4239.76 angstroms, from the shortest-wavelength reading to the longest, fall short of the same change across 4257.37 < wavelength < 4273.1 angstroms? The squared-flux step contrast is -0.09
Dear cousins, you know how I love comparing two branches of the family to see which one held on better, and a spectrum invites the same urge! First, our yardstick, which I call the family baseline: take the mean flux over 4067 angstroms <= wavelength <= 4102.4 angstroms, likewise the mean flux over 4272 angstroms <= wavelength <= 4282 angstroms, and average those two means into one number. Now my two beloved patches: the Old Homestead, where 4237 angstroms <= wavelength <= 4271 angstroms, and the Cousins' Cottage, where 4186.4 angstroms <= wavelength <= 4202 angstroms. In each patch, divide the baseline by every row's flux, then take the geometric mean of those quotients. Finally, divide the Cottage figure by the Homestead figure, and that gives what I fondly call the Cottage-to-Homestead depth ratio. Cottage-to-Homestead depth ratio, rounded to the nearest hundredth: 1.06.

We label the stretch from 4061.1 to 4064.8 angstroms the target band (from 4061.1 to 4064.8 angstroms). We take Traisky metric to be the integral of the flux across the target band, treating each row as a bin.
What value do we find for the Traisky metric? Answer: 2.4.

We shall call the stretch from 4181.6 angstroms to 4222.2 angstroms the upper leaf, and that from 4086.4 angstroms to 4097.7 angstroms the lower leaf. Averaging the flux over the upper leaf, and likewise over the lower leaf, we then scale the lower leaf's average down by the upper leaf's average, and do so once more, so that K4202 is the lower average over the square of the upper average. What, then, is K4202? 1.39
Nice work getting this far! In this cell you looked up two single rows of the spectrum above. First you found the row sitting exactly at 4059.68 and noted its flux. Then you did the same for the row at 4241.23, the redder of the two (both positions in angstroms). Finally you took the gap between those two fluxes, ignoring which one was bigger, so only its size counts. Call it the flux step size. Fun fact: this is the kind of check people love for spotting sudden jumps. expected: 0.12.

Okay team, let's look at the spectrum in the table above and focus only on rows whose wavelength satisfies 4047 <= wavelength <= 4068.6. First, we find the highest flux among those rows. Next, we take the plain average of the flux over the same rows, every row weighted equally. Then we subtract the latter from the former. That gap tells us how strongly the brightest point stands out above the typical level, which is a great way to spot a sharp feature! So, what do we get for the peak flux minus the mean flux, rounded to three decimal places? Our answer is 0.034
